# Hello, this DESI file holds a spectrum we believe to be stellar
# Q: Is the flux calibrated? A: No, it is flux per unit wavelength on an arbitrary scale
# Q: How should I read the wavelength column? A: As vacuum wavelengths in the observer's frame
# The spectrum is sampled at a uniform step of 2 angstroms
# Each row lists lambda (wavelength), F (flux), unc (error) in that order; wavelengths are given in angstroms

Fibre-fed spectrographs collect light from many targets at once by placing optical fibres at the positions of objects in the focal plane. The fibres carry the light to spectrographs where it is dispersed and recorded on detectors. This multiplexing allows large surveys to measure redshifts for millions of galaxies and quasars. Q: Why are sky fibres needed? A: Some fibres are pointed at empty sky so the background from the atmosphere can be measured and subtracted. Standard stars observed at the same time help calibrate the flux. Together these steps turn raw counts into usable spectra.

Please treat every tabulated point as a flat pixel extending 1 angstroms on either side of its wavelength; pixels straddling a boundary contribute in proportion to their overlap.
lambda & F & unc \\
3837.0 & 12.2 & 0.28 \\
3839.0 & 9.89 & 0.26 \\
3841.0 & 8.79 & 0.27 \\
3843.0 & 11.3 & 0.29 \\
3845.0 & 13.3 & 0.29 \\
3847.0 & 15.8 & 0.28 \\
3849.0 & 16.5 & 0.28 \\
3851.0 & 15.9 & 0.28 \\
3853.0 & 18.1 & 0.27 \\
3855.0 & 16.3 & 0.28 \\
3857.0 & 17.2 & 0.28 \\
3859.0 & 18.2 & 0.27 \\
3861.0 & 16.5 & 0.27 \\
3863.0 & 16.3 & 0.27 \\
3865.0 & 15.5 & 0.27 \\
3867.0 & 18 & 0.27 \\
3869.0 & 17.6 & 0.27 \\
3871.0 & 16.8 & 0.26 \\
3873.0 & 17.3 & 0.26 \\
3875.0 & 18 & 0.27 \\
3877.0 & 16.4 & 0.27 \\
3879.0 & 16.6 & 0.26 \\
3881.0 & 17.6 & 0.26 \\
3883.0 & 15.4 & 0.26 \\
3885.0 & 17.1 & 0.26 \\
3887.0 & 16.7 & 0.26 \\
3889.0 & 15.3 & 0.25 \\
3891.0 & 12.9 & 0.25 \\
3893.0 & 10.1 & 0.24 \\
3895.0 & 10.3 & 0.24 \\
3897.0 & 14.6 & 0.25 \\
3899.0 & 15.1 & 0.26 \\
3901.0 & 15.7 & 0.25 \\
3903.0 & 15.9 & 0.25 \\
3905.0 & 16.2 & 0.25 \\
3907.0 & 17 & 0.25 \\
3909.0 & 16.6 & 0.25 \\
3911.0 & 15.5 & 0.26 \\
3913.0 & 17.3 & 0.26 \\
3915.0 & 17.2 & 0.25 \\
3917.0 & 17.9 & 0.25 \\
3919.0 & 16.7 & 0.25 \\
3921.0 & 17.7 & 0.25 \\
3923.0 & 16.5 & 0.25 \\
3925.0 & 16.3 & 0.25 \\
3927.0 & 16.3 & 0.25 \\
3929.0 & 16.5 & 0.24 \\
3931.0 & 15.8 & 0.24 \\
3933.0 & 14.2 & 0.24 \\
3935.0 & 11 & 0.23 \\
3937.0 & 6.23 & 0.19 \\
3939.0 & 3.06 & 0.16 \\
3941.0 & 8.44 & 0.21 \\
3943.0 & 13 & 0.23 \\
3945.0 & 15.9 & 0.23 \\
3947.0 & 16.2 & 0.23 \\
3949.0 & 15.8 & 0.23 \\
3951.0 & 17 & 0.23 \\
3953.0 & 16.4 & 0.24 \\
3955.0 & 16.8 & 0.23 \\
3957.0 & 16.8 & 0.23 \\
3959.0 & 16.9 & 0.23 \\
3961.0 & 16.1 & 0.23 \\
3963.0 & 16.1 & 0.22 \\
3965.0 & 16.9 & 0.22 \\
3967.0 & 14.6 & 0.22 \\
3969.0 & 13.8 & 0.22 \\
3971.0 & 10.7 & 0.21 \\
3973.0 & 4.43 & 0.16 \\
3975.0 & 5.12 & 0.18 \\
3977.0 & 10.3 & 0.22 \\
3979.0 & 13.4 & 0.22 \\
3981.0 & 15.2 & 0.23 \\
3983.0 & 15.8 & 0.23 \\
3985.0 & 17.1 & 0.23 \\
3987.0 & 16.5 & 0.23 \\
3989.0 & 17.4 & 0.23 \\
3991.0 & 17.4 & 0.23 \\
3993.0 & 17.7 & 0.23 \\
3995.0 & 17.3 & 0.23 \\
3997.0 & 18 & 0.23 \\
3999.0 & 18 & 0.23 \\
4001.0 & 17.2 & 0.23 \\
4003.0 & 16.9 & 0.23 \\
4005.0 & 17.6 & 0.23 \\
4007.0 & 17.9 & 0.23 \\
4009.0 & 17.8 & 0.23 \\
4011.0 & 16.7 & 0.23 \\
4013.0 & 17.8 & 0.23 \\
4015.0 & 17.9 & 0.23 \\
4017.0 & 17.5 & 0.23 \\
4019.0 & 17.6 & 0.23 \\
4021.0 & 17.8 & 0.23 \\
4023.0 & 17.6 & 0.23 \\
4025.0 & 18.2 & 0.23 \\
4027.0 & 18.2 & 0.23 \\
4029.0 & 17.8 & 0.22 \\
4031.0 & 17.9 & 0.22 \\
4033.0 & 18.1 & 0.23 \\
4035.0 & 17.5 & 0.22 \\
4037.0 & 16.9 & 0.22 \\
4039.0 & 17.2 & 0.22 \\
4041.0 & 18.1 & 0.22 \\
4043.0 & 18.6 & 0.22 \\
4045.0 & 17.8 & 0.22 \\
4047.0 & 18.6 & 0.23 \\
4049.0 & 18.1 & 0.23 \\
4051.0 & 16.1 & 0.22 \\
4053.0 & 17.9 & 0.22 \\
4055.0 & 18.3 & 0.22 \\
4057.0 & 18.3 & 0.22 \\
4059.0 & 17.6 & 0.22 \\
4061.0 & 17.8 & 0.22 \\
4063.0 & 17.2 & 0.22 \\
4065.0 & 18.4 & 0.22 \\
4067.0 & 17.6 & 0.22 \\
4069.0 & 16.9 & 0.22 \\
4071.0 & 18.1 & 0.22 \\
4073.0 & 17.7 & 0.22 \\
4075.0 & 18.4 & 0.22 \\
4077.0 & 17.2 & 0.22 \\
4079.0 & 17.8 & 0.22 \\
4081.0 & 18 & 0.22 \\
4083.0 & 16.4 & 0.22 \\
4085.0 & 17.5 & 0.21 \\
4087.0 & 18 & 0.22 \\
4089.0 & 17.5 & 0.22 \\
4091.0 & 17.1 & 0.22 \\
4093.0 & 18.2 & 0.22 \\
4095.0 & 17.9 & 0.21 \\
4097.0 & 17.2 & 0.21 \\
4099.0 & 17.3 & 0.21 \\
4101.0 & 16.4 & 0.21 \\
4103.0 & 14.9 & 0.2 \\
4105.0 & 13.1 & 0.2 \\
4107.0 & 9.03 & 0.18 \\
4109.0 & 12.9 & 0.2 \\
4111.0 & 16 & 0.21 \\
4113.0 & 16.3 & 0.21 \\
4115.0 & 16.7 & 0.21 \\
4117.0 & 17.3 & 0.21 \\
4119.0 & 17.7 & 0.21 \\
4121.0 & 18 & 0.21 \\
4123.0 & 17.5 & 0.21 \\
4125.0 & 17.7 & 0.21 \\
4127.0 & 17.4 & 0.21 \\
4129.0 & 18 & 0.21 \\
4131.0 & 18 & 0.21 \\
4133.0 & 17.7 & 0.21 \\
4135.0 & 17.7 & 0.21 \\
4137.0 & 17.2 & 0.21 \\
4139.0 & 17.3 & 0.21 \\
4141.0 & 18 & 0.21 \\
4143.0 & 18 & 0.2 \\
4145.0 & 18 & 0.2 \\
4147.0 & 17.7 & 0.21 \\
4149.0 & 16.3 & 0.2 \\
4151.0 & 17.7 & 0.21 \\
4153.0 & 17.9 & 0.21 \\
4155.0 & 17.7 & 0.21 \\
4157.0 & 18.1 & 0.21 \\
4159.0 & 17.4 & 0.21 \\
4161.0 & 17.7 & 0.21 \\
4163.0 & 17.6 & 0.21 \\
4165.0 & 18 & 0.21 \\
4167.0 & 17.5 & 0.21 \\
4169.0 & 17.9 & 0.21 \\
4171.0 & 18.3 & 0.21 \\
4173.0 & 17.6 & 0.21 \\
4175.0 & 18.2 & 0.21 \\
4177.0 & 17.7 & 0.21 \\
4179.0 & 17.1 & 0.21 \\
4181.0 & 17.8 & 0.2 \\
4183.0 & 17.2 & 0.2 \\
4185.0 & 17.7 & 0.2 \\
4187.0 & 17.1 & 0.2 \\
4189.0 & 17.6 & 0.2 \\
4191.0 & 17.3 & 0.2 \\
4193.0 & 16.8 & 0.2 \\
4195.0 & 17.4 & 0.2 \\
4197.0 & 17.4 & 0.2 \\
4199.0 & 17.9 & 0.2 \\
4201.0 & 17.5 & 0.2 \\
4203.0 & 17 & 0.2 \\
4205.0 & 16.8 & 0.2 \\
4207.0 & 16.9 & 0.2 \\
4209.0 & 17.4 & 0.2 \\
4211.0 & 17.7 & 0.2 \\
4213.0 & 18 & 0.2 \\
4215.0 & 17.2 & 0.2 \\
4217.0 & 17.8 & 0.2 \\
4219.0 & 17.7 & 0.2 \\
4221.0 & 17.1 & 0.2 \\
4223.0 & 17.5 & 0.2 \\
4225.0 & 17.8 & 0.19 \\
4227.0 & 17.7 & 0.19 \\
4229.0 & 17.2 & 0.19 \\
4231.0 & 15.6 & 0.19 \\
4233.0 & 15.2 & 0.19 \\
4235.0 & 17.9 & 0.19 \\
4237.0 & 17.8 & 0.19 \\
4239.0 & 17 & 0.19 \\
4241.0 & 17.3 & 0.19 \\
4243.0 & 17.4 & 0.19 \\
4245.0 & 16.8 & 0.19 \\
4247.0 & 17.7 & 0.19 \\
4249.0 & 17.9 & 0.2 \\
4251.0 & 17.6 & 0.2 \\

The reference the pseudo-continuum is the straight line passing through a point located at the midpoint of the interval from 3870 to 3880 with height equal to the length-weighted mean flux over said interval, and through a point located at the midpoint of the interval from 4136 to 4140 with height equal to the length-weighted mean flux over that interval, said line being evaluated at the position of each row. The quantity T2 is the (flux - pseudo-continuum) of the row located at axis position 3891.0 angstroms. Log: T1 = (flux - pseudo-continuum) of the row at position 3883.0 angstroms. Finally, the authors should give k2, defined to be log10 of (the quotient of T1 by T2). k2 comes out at -0.4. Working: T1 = -1.6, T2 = -4.1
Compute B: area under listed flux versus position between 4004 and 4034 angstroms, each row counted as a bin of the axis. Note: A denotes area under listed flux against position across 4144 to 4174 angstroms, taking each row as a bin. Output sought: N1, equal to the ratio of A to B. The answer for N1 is 1.00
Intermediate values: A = 531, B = 533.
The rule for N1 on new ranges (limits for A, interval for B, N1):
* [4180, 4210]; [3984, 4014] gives 0.99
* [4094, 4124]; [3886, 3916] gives 1.05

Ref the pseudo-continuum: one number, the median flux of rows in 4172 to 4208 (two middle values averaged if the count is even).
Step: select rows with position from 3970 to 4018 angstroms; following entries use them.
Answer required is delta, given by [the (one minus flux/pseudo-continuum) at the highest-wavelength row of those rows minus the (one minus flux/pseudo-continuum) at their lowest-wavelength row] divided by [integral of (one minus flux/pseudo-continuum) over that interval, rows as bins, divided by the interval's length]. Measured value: -4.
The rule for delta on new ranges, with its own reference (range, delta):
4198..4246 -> 8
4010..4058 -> 4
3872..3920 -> 0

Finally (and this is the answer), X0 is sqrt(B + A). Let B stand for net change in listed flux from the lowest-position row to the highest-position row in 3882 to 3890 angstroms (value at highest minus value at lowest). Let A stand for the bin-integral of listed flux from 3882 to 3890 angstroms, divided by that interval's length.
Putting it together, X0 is 4.00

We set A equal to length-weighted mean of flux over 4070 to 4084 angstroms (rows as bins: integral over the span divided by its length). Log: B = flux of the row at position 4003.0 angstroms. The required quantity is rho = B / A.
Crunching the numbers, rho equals 0.96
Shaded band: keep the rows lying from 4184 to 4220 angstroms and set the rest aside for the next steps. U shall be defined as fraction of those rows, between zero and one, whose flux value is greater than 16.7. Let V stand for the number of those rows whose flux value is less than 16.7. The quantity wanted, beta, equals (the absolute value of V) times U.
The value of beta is 0.0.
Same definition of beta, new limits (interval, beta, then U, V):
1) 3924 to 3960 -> 3.1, 0.22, 14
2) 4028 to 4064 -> 0.9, 0.94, 1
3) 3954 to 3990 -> 4.0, 0.33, 12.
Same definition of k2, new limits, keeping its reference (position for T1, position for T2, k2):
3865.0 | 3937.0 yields -0.9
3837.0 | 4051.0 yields 0.6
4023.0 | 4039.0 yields 1.1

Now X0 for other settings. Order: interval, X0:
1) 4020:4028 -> 4.28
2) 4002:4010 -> 4.30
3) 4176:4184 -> 4.12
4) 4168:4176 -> 4.28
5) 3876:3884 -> 3.94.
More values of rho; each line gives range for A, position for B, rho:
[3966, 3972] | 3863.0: 1.25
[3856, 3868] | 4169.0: 1.06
